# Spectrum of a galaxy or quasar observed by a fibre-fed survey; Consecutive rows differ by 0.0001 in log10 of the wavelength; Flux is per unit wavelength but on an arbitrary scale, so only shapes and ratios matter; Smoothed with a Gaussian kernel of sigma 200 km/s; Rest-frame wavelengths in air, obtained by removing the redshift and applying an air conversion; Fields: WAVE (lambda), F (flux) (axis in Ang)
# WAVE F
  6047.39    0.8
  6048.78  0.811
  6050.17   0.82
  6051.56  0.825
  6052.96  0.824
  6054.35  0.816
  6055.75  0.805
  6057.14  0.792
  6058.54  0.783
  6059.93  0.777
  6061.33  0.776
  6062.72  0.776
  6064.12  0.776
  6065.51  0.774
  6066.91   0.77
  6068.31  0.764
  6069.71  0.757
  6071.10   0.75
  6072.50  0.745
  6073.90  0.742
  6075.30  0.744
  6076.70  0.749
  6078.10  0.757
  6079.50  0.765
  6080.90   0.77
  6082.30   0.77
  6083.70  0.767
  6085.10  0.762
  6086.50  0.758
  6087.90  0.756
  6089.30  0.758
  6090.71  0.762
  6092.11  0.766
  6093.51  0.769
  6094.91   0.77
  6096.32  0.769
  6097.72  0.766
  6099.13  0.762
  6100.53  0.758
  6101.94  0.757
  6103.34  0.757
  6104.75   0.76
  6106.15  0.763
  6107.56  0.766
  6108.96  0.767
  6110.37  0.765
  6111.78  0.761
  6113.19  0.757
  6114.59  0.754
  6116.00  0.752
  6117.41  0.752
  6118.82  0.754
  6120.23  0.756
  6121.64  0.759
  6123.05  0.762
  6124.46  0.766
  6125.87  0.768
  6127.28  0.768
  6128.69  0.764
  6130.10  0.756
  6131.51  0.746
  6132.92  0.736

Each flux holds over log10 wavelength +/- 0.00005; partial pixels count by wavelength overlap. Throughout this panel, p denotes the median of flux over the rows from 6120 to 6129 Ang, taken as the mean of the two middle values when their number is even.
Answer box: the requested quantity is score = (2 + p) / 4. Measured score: 0.691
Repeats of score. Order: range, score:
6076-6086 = 0.691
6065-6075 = 0.689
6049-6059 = 0.704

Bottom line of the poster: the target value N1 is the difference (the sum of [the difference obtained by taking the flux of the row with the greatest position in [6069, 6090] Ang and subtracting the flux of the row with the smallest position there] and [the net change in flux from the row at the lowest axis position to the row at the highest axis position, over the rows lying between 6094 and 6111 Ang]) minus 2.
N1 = -2.00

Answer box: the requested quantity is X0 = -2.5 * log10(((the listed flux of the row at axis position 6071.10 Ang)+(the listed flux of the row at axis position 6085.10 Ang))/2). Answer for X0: 0.304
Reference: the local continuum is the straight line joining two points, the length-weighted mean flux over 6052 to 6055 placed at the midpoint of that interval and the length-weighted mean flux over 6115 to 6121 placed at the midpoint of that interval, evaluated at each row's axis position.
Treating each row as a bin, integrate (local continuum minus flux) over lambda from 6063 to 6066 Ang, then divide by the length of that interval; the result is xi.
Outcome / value 0.03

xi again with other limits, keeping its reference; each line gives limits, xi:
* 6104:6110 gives 0.00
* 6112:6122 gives 0.00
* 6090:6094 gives 0.01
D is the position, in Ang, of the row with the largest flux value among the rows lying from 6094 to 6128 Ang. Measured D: 6094.91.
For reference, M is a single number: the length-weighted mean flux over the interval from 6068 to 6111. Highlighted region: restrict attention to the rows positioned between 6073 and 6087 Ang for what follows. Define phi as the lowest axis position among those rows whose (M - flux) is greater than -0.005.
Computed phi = 6073.90 Ang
